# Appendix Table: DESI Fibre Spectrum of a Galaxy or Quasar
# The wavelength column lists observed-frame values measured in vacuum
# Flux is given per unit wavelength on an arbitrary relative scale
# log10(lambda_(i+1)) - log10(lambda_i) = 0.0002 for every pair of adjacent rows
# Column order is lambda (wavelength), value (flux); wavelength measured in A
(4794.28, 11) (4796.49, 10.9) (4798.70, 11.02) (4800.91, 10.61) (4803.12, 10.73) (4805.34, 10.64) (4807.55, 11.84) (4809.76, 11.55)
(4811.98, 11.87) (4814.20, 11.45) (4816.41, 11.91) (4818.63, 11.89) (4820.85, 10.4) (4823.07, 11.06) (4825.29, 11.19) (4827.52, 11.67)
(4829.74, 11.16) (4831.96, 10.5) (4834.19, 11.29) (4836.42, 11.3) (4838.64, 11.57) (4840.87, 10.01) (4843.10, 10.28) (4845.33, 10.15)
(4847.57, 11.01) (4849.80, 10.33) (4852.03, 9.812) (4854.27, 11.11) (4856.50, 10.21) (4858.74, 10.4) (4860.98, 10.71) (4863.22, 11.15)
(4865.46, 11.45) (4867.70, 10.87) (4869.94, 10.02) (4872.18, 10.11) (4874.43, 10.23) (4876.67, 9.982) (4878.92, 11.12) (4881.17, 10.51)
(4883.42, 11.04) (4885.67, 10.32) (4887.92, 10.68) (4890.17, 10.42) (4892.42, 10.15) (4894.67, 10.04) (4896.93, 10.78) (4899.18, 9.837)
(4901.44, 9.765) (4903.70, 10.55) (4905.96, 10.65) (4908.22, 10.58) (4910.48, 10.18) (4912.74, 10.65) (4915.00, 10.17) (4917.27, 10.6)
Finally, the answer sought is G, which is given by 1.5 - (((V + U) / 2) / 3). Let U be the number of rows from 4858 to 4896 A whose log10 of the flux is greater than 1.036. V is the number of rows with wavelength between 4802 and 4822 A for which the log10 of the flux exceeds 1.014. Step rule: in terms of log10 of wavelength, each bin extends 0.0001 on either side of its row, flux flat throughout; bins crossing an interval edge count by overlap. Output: -0.8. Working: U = 5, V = 9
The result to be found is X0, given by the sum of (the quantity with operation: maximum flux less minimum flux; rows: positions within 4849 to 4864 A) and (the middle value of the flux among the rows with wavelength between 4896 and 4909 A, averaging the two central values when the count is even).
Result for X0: 11.9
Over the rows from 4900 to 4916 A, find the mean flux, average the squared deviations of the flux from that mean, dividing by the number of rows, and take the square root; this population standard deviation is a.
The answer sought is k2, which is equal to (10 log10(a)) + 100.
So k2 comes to 94.9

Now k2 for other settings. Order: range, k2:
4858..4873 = 96.9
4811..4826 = 97.1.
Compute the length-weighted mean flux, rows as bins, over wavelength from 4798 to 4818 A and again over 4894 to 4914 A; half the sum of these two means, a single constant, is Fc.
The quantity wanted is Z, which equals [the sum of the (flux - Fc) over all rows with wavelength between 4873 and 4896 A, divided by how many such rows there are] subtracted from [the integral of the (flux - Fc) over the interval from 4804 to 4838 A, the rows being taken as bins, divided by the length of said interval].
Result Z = 0.9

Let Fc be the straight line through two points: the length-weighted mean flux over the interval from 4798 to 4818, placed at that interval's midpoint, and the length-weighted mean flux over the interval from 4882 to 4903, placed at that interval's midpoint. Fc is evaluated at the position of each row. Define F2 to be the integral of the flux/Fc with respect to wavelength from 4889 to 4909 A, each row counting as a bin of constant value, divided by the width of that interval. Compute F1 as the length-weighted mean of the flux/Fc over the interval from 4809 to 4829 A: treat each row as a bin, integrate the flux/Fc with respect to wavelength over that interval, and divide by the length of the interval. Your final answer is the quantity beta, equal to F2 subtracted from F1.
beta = 0.019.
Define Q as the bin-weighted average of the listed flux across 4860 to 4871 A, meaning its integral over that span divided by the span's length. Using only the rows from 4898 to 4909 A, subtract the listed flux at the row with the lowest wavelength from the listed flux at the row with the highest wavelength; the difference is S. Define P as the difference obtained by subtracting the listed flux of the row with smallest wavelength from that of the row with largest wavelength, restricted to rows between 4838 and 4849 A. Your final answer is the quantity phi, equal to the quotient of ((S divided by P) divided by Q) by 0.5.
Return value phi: -0.2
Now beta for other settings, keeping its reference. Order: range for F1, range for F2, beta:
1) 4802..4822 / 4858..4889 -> 0.004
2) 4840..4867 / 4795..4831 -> -0.020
